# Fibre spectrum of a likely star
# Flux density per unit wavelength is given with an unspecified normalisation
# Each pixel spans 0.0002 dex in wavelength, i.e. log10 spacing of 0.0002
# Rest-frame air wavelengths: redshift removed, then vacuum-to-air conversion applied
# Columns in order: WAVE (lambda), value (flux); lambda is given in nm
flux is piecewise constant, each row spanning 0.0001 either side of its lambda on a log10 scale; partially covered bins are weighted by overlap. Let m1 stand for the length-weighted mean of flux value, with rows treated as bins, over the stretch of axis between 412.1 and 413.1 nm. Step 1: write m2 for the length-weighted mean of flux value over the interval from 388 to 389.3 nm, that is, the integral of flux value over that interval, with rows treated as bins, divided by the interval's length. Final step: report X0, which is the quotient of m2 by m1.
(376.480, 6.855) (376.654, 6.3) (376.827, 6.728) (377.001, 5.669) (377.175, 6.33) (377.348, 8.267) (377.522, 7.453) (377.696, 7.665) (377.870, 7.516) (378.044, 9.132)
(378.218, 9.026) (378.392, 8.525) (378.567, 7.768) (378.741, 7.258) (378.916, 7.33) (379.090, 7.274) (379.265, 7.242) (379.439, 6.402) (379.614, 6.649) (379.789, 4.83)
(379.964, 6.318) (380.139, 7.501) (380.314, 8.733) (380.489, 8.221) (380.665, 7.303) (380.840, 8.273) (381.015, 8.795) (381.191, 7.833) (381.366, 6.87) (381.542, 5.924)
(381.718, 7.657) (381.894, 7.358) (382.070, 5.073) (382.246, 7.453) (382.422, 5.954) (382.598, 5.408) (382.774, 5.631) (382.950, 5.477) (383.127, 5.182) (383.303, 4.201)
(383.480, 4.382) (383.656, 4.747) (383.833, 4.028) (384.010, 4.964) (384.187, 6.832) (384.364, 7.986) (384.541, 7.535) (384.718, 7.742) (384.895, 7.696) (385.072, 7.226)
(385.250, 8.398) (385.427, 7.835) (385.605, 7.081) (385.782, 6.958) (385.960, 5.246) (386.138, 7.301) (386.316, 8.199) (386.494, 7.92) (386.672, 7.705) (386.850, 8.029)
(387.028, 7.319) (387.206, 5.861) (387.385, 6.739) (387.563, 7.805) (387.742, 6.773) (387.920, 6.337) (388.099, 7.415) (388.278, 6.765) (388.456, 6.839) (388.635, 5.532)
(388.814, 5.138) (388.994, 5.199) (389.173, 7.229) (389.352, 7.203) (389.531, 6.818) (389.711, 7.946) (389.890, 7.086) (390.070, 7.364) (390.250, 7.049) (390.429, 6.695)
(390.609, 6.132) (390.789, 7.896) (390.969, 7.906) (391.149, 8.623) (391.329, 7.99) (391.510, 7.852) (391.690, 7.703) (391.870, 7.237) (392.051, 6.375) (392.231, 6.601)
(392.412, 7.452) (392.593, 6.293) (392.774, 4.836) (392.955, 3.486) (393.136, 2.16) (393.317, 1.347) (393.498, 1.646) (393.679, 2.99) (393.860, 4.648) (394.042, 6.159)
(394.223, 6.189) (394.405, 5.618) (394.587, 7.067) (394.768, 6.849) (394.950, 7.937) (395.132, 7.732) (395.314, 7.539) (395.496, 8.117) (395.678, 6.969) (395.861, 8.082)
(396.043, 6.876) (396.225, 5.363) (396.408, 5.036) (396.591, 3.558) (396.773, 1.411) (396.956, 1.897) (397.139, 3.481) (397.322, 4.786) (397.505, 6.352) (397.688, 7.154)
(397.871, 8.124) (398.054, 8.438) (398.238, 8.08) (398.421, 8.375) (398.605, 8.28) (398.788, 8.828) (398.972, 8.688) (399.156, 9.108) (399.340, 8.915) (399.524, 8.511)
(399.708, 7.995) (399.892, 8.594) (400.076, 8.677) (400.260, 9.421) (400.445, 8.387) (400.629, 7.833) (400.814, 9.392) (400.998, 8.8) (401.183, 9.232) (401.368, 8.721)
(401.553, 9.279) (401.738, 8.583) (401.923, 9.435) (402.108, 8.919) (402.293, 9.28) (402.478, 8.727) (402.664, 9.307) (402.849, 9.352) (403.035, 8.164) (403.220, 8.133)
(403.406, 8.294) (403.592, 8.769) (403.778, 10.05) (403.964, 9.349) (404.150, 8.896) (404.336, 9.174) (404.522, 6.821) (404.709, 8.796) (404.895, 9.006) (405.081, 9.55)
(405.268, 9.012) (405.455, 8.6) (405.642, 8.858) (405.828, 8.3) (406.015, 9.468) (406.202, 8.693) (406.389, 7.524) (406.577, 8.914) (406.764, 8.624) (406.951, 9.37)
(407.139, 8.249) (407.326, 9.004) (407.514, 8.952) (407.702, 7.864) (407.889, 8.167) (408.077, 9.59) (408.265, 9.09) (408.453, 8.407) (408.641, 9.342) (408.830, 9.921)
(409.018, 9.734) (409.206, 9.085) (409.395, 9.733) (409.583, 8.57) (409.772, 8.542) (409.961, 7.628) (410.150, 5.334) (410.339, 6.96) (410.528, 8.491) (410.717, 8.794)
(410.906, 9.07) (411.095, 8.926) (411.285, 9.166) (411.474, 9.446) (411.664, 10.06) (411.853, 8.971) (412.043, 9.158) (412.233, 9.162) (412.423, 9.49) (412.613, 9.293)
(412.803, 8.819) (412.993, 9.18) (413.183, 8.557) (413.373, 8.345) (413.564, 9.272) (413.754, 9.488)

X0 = 0.7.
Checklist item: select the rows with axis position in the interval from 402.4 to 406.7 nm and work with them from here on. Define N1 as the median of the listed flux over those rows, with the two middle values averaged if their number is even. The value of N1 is 8.9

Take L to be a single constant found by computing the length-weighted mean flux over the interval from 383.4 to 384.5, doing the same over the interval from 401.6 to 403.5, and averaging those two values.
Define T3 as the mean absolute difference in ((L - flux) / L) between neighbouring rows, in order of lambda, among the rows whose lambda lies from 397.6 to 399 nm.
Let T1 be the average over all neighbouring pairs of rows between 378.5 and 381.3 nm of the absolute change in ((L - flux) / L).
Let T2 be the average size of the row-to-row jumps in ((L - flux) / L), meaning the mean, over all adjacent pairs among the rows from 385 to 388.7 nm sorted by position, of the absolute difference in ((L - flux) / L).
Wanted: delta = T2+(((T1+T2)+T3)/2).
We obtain 0.254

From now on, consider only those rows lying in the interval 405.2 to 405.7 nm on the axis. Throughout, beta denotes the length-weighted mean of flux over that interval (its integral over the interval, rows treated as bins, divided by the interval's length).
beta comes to 8.8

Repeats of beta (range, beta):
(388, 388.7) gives 6.7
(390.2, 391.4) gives 7.5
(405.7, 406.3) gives 8.8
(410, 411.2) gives 7.9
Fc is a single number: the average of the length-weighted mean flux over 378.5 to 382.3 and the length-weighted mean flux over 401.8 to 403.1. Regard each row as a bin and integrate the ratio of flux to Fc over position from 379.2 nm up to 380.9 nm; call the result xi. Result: 1.49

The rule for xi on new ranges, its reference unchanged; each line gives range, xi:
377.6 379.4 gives 1.74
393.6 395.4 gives 1.40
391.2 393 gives 1.49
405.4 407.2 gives 1.92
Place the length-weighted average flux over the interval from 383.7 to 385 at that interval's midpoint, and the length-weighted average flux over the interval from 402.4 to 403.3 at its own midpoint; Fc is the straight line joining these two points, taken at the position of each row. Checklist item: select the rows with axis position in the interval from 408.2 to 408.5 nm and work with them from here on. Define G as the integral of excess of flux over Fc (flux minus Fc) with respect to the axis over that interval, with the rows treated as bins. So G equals -0.2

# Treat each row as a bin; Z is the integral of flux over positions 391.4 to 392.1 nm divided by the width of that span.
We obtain 7.4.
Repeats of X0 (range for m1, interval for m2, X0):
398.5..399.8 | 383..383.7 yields 0.5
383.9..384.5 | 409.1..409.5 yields 1.4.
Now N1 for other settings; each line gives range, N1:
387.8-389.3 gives 6.6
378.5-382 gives 7.3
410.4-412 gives 9.0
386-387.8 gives 7.5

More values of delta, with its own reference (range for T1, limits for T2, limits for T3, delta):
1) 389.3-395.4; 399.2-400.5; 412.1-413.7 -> 0.199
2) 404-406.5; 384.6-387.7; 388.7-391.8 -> 0.265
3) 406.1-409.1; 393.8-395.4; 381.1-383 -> 0.265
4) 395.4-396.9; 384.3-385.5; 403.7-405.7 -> 0.243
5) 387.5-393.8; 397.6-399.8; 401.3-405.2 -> 0.178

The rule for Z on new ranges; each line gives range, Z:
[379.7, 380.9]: 7.3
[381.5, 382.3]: 6.7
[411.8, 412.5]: 9.2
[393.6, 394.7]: 5.5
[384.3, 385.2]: 7.7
